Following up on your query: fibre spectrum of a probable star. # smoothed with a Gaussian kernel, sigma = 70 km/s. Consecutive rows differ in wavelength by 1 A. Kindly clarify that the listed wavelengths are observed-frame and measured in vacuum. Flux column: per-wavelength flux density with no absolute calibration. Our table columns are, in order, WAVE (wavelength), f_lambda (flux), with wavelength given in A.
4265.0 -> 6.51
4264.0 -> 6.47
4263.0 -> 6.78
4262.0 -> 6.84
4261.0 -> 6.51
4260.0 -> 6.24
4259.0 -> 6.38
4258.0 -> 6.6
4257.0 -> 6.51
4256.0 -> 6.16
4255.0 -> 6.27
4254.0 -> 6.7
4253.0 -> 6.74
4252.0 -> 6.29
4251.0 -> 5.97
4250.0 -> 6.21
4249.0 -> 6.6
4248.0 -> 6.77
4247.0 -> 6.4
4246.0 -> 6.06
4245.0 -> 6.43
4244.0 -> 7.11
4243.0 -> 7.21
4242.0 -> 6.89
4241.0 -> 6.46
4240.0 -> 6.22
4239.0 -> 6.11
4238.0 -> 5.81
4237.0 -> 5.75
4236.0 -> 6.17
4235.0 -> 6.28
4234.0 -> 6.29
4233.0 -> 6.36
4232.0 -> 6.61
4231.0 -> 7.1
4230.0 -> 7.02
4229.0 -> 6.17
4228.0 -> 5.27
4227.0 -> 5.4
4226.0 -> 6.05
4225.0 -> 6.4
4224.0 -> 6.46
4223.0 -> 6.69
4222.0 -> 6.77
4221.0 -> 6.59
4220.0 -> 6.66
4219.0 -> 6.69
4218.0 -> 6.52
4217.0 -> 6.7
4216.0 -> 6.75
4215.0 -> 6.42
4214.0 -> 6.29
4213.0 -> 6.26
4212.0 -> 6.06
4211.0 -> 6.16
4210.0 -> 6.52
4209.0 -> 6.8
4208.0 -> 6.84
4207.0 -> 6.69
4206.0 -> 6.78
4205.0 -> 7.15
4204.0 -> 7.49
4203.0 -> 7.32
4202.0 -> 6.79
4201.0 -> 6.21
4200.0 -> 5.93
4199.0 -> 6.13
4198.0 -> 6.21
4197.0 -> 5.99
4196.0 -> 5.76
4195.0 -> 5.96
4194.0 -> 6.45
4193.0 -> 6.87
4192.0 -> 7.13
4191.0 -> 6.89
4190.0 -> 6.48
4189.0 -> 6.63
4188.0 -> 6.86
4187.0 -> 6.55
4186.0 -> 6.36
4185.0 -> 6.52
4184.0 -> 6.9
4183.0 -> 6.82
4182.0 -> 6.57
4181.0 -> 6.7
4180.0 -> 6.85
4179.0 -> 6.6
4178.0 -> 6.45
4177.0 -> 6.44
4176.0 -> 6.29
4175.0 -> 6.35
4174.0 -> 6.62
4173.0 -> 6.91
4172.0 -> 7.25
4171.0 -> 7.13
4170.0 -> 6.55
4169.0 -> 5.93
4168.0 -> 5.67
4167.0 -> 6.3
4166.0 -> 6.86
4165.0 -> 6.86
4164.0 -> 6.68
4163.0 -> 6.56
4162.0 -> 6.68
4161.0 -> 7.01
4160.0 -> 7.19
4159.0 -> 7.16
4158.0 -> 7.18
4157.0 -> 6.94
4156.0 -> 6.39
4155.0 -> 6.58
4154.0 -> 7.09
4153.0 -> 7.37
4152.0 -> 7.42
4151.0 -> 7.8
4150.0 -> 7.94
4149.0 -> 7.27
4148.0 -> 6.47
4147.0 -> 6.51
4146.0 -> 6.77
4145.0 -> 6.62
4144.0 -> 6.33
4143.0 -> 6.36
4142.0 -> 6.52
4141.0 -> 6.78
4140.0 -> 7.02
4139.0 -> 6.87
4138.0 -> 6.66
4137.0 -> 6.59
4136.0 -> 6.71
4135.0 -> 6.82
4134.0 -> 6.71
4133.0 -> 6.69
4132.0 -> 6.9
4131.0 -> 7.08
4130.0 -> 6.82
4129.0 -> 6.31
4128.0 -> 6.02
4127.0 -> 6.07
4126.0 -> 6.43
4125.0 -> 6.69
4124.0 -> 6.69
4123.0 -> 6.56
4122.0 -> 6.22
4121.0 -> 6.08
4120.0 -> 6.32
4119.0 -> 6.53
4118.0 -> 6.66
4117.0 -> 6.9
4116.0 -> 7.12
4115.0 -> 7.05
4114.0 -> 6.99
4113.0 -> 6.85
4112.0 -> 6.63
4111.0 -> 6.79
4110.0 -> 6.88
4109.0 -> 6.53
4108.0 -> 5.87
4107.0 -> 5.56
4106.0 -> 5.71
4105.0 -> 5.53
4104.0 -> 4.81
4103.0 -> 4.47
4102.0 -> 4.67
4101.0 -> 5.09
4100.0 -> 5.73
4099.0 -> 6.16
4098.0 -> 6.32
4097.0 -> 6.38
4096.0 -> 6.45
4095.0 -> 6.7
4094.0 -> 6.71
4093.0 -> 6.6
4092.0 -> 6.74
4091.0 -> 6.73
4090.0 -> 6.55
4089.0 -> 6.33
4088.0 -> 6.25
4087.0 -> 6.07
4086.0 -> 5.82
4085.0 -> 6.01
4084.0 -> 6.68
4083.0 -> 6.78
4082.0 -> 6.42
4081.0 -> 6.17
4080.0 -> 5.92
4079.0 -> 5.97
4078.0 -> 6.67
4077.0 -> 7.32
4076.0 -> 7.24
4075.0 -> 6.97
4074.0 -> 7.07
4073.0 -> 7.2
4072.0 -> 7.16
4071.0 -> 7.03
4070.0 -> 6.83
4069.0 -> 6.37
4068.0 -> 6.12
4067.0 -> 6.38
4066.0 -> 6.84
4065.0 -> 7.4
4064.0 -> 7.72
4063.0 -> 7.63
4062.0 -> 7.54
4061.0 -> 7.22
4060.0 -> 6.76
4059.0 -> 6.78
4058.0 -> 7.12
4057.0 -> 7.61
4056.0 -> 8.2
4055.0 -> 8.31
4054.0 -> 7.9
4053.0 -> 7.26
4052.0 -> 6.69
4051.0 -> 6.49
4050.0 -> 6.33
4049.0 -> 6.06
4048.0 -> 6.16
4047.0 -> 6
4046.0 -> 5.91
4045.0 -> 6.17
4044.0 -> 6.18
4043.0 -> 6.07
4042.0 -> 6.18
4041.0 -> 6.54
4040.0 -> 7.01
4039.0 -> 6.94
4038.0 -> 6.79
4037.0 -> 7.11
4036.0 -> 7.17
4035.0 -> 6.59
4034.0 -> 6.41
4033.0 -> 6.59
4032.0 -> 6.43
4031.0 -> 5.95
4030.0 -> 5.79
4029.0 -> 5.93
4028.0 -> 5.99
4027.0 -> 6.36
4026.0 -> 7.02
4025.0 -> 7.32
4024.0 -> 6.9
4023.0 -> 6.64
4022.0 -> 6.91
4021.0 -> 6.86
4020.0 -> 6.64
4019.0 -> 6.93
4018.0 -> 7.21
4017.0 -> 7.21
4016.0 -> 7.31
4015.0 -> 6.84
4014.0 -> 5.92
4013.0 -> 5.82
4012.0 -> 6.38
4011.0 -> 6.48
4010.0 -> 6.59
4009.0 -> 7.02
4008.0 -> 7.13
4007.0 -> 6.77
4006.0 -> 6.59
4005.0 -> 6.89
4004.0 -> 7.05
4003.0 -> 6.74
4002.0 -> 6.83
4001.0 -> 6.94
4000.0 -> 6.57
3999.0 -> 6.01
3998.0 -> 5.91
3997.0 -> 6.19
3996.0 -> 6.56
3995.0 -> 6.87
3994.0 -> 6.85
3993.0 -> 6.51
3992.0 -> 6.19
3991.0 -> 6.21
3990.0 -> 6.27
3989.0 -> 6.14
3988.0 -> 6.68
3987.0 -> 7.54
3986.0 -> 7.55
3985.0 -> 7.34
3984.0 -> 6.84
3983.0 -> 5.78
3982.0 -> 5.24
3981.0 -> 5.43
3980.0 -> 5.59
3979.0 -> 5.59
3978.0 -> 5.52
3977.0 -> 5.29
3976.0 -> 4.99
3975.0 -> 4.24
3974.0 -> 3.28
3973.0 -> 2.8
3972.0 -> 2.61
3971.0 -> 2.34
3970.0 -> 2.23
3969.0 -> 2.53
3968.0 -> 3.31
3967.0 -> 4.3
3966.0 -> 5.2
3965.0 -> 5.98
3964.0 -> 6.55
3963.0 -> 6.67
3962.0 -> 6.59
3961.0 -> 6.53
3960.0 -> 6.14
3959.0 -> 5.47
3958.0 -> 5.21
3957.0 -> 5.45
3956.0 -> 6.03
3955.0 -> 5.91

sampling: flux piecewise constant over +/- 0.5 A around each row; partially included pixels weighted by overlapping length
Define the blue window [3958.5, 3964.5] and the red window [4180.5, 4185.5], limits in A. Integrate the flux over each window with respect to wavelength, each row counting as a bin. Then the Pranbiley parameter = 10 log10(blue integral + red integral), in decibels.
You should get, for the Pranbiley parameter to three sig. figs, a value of 18.5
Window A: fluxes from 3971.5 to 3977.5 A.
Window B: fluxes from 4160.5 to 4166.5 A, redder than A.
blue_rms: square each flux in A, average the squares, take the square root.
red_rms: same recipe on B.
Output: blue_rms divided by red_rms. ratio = 0.59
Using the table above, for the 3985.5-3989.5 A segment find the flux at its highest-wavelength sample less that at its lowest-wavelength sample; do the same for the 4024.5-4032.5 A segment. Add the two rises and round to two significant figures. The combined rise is -2.3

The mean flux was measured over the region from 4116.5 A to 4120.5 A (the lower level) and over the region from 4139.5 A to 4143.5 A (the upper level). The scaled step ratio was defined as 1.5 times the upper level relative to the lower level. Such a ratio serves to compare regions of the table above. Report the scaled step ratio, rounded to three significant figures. 1.52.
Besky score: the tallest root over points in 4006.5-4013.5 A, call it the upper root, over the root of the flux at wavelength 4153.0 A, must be 0.98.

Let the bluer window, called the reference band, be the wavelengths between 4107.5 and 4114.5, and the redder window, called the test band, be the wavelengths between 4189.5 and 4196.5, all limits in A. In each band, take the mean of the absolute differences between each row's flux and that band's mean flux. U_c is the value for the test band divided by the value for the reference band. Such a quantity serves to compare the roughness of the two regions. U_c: 1.5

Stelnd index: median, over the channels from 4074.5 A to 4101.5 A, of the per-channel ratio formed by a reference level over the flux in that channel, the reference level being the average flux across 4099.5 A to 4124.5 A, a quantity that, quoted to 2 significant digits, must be 0.96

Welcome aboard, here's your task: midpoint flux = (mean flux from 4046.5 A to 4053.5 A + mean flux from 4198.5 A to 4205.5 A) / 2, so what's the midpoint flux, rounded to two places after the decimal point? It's 6.57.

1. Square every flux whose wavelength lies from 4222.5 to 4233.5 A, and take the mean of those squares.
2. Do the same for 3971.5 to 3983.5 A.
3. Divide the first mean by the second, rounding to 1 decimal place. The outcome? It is 1.7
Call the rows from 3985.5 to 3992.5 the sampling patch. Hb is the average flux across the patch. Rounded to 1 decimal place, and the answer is 6.7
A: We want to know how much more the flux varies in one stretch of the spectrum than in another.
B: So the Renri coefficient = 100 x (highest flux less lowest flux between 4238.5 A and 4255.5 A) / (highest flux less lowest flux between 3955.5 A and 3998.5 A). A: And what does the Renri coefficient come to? 23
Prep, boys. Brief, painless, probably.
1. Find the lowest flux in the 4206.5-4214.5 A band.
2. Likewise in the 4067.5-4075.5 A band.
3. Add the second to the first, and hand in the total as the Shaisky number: 12.2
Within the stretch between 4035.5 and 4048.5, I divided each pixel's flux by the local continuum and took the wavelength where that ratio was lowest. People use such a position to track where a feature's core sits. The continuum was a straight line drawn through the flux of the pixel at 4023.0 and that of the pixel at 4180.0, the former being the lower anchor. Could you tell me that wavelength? 4046.0 A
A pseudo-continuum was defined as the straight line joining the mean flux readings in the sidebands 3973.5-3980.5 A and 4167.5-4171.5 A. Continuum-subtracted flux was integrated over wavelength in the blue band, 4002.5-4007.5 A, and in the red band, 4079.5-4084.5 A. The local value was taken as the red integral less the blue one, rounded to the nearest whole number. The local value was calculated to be -5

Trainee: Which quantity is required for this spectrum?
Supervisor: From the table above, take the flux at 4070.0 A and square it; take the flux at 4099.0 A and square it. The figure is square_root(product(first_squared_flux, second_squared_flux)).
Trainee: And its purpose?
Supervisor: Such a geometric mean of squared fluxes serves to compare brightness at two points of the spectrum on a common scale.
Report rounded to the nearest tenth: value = 42.1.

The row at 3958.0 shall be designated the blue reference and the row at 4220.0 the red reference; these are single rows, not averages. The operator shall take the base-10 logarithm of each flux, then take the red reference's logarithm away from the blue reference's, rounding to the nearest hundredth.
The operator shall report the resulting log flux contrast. -0.11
